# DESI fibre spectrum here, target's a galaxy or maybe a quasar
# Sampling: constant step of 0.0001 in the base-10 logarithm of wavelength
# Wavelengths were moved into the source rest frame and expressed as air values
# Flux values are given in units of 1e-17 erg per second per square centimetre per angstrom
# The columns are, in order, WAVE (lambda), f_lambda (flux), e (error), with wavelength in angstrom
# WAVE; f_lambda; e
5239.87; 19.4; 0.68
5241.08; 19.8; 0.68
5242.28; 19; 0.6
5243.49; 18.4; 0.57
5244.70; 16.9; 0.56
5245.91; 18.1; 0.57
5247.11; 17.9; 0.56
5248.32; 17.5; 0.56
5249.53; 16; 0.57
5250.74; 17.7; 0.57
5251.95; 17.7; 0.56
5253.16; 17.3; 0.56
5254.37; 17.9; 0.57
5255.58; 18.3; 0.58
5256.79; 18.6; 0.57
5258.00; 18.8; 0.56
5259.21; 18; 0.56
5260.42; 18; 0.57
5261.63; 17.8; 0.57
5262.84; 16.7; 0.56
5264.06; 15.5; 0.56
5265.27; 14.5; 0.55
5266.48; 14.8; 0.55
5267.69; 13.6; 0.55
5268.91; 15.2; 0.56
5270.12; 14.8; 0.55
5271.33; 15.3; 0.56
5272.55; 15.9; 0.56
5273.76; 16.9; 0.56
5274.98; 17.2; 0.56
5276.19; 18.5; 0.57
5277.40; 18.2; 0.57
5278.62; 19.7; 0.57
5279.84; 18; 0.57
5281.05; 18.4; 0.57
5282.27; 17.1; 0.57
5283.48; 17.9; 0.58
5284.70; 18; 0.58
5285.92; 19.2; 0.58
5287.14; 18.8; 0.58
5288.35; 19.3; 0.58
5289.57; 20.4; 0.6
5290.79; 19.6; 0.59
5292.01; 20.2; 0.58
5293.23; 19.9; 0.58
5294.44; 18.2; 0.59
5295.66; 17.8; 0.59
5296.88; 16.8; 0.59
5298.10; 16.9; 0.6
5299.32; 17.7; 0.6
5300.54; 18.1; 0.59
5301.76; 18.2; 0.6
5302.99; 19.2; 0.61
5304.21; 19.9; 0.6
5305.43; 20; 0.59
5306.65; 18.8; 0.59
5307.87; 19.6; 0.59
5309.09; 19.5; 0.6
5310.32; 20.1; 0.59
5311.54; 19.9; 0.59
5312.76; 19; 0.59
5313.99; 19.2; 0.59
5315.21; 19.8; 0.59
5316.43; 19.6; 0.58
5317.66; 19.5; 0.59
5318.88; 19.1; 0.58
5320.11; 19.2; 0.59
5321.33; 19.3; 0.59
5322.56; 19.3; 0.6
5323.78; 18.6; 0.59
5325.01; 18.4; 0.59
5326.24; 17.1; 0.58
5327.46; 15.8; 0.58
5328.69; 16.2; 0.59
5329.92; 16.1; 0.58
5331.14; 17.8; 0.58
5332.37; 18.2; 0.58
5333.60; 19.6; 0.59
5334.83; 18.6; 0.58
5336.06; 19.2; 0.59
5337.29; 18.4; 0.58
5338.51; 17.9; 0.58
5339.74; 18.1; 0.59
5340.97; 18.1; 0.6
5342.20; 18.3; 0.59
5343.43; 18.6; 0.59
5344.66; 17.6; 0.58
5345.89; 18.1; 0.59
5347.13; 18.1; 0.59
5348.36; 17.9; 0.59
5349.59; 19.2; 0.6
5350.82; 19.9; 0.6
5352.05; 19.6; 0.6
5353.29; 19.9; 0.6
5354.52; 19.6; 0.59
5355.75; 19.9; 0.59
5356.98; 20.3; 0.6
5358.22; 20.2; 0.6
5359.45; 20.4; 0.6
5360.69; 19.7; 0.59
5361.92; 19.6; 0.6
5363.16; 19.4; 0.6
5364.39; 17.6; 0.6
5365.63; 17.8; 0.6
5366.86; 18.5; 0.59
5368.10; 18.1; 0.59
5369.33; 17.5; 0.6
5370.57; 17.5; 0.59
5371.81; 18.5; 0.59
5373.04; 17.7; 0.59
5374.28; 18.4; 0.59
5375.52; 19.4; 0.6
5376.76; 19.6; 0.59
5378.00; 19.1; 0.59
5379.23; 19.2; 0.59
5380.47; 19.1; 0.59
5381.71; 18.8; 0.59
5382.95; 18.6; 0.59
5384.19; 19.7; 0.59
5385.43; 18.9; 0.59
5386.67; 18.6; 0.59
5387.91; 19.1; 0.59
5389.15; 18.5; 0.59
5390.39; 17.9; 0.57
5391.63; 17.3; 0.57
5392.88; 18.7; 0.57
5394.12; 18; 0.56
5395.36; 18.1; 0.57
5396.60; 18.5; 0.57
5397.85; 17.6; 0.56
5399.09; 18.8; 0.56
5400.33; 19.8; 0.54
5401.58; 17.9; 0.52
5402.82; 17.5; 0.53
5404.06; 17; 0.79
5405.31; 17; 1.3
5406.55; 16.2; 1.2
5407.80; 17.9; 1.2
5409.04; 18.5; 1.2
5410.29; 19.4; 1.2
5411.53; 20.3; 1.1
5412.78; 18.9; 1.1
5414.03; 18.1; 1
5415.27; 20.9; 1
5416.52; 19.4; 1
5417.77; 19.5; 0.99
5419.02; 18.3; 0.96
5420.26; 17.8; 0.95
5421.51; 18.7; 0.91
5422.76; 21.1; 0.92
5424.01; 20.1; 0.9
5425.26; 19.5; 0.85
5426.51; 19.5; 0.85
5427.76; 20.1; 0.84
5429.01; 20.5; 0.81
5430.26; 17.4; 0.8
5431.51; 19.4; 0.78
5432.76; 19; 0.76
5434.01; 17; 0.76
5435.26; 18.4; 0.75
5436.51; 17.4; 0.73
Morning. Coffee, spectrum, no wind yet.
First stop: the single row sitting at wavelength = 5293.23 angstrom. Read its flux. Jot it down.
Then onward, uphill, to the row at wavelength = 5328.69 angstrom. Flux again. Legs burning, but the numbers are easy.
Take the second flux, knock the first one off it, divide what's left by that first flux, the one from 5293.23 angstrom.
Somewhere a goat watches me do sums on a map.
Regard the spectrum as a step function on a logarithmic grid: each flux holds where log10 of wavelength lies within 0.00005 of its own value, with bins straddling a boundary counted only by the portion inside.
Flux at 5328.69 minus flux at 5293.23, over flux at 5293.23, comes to -0.19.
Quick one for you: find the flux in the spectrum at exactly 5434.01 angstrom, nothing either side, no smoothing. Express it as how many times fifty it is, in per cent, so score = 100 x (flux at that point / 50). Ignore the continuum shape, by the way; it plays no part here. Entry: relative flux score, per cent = 34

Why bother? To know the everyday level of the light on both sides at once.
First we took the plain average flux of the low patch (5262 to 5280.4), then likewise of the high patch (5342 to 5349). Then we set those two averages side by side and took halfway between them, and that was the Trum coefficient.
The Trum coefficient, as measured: 17.2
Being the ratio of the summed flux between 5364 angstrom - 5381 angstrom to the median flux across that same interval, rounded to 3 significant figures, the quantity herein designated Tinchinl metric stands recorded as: 14.0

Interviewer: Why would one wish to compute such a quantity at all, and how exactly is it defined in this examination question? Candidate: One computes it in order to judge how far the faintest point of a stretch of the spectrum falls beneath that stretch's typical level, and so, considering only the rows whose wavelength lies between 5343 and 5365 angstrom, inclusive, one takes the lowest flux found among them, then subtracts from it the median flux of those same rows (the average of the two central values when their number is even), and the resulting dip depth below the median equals -2.0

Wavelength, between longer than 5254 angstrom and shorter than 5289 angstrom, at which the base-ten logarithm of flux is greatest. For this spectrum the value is 5278.62 angstrom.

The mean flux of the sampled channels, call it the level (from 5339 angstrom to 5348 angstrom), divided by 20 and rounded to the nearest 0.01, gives 0.91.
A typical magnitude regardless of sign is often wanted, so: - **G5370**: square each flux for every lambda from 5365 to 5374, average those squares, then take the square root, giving 17.9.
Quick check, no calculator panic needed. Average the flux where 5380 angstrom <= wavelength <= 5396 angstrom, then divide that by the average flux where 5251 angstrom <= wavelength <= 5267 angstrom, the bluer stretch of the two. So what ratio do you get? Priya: 1.08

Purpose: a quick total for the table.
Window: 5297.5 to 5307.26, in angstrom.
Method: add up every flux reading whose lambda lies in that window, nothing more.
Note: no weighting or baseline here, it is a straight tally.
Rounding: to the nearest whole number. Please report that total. 149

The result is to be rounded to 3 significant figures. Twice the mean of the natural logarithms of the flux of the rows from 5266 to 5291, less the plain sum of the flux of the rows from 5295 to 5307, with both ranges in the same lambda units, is -178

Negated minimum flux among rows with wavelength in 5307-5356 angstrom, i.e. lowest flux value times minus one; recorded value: -15.8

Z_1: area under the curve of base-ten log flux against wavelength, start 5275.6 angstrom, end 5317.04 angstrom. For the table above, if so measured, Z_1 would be 53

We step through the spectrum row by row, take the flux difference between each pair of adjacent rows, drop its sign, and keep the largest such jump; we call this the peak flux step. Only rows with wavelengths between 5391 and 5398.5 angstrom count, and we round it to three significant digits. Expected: 1.40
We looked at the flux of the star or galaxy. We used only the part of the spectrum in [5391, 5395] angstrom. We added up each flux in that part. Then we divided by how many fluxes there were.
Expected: 18.0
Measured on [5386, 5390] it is 18.7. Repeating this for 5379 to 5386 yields 19.0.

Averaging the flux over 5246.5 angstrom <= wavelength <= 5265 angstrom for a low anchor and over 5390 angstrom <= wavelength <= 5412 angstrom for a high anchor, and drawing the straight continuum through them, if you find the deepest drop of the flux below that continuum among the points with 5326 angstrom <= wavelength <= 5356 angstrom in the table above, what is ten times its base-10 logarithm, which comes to 3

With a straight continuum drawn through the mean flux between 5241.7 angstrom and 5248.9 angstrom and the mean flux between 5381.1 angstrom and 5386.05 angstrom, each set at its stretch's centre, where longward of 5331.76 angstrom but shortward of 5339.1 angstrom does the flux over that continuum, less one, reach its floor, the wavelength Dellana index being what 5338.51 angstrom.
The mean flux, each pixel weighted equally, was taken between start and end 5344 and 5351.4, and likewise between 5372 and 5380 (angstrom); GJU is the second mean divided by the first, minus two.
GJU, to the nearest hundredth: -0.98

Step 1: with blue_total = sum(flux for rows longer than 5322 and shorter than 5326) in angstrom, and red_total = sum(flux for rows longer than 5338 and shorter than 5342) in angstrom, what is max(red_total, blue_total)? 56.3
